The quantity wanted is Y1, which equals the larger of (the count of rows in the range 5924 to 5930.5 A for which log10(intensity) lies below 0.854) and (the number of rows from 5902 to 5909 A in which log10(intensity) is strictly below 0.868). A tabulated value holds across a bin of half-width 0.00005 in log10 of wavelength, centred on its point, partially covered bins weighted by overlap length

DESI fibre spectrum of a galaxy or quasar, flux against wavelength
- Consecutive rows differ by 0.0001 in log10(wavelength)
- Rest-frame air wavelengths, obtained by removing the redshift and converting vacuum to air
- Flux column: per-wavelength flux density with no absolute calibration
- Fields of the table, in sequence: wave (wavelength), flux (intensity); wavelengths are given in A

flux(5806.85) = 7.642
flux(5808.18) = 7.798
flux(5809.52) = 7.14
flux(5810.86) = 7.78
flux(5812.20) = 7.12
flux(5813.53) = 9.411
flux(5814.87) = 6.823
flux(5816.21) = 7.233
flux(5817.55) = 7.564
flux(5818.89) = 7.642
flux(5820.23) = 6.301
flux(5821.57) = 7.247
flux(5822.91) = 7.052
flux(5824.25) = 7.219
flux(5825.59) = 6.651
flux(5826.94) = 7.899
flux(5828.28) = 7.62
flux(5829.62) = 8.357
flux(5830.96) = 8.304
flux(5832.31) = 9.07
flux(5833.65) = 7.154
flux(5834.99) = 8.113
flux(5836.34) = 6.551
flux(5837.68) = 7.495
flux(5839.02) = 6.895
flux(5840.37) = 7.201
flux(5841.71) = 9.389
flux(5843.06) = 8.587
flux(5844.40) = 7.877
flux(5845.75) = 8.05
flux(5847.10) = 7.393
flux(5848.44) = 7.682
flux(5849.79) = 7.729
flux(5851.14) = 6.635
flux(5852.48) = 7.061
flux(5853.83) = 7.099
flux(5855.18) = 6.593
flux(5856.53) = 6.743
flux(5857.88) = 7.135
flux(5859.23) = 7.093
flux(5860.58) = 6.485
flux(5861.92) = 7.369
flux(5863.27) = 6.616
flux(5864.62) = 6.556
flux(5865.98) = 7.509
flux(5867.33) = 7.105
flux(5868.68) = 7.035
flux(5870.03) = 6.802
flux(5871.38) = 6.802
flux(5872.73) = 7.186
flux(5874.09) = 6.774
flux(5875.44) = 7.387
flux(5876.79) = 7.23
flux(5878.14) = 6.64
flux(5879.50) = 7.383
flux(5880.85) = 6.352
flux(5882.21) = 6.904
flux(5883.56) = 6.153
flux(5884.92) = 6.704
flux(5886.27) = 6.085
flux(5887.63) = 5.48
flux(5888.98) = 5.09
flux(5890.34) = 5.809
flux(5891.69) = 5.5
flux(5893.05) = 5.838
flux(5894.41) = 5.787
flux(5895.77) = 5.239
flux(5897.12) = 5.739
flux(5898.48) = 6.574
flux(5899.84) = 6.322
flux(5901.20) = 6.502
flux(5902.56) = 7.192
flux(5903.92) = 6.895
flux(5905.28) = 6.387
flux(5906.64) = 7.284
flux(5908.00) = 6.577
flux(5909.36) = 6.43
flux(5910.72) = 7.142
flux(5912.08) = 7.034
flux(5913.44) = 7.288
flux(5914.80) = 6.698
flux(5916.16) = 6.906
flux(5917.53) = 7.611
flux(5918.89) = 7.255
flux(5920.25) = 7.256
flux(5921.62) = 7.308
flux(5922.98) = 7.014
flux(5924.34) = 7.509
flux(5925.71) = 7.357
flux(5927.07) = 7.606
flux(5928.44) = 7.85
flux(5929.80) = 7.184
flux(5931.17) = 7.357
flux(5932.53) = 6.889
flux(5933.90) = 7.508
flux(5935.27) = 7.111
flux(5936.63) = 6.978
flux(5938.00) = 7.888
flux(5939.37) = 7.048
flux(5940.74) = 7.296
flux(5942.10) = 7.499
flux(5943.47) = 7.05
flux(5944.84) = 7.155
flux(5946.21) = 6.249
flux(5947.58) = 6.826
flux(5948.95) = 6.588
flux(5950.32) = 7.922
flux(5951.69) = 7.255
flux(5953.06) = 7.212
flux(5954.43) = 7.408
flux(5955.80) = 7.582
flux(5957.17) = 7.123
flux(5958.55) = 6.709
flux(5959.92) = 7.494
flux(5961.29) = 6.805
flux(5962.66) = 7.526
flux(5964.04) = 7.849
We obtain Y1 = 5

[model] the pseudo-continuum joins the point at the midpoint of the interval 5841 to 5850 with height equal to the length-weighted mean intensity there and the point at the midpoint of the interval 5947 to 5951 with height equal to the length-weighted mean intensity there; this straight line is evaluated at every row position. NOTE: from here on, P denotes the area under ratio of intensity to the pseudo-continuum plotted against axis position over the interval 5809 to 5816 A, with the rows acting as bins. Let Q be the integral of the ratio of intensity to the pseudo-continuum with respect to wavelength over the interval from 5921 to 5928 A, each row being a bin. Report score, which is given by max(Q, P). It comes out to 7.02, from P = 6.3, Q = 7.0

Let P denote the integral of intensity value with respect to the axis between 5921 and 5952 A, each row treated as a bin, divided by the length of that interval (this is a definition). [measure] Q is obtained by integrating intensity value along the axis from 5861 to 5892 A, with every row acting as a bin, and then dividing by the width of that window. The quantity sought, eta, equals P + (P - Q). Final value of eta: 7.8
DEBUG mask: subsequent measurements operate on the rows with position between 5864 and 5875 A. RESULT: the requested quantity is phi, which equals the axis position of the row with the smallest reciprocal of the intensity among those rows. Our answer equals 5865.98 A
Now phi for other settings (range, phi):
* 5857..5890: 5865.98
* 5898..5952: 5950.32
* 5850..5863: 5861.92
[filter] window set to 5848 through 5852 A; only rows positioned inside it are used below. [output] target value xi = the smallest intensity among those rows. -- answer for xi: 6.635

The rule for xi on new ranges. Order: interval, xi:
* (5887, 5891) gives 5.09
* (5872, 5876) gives 6.774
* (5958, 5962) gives 6.709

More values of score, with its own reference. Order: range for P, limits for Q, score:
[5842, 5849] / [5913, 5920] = 6.90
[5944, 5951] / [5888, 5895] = 6.82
